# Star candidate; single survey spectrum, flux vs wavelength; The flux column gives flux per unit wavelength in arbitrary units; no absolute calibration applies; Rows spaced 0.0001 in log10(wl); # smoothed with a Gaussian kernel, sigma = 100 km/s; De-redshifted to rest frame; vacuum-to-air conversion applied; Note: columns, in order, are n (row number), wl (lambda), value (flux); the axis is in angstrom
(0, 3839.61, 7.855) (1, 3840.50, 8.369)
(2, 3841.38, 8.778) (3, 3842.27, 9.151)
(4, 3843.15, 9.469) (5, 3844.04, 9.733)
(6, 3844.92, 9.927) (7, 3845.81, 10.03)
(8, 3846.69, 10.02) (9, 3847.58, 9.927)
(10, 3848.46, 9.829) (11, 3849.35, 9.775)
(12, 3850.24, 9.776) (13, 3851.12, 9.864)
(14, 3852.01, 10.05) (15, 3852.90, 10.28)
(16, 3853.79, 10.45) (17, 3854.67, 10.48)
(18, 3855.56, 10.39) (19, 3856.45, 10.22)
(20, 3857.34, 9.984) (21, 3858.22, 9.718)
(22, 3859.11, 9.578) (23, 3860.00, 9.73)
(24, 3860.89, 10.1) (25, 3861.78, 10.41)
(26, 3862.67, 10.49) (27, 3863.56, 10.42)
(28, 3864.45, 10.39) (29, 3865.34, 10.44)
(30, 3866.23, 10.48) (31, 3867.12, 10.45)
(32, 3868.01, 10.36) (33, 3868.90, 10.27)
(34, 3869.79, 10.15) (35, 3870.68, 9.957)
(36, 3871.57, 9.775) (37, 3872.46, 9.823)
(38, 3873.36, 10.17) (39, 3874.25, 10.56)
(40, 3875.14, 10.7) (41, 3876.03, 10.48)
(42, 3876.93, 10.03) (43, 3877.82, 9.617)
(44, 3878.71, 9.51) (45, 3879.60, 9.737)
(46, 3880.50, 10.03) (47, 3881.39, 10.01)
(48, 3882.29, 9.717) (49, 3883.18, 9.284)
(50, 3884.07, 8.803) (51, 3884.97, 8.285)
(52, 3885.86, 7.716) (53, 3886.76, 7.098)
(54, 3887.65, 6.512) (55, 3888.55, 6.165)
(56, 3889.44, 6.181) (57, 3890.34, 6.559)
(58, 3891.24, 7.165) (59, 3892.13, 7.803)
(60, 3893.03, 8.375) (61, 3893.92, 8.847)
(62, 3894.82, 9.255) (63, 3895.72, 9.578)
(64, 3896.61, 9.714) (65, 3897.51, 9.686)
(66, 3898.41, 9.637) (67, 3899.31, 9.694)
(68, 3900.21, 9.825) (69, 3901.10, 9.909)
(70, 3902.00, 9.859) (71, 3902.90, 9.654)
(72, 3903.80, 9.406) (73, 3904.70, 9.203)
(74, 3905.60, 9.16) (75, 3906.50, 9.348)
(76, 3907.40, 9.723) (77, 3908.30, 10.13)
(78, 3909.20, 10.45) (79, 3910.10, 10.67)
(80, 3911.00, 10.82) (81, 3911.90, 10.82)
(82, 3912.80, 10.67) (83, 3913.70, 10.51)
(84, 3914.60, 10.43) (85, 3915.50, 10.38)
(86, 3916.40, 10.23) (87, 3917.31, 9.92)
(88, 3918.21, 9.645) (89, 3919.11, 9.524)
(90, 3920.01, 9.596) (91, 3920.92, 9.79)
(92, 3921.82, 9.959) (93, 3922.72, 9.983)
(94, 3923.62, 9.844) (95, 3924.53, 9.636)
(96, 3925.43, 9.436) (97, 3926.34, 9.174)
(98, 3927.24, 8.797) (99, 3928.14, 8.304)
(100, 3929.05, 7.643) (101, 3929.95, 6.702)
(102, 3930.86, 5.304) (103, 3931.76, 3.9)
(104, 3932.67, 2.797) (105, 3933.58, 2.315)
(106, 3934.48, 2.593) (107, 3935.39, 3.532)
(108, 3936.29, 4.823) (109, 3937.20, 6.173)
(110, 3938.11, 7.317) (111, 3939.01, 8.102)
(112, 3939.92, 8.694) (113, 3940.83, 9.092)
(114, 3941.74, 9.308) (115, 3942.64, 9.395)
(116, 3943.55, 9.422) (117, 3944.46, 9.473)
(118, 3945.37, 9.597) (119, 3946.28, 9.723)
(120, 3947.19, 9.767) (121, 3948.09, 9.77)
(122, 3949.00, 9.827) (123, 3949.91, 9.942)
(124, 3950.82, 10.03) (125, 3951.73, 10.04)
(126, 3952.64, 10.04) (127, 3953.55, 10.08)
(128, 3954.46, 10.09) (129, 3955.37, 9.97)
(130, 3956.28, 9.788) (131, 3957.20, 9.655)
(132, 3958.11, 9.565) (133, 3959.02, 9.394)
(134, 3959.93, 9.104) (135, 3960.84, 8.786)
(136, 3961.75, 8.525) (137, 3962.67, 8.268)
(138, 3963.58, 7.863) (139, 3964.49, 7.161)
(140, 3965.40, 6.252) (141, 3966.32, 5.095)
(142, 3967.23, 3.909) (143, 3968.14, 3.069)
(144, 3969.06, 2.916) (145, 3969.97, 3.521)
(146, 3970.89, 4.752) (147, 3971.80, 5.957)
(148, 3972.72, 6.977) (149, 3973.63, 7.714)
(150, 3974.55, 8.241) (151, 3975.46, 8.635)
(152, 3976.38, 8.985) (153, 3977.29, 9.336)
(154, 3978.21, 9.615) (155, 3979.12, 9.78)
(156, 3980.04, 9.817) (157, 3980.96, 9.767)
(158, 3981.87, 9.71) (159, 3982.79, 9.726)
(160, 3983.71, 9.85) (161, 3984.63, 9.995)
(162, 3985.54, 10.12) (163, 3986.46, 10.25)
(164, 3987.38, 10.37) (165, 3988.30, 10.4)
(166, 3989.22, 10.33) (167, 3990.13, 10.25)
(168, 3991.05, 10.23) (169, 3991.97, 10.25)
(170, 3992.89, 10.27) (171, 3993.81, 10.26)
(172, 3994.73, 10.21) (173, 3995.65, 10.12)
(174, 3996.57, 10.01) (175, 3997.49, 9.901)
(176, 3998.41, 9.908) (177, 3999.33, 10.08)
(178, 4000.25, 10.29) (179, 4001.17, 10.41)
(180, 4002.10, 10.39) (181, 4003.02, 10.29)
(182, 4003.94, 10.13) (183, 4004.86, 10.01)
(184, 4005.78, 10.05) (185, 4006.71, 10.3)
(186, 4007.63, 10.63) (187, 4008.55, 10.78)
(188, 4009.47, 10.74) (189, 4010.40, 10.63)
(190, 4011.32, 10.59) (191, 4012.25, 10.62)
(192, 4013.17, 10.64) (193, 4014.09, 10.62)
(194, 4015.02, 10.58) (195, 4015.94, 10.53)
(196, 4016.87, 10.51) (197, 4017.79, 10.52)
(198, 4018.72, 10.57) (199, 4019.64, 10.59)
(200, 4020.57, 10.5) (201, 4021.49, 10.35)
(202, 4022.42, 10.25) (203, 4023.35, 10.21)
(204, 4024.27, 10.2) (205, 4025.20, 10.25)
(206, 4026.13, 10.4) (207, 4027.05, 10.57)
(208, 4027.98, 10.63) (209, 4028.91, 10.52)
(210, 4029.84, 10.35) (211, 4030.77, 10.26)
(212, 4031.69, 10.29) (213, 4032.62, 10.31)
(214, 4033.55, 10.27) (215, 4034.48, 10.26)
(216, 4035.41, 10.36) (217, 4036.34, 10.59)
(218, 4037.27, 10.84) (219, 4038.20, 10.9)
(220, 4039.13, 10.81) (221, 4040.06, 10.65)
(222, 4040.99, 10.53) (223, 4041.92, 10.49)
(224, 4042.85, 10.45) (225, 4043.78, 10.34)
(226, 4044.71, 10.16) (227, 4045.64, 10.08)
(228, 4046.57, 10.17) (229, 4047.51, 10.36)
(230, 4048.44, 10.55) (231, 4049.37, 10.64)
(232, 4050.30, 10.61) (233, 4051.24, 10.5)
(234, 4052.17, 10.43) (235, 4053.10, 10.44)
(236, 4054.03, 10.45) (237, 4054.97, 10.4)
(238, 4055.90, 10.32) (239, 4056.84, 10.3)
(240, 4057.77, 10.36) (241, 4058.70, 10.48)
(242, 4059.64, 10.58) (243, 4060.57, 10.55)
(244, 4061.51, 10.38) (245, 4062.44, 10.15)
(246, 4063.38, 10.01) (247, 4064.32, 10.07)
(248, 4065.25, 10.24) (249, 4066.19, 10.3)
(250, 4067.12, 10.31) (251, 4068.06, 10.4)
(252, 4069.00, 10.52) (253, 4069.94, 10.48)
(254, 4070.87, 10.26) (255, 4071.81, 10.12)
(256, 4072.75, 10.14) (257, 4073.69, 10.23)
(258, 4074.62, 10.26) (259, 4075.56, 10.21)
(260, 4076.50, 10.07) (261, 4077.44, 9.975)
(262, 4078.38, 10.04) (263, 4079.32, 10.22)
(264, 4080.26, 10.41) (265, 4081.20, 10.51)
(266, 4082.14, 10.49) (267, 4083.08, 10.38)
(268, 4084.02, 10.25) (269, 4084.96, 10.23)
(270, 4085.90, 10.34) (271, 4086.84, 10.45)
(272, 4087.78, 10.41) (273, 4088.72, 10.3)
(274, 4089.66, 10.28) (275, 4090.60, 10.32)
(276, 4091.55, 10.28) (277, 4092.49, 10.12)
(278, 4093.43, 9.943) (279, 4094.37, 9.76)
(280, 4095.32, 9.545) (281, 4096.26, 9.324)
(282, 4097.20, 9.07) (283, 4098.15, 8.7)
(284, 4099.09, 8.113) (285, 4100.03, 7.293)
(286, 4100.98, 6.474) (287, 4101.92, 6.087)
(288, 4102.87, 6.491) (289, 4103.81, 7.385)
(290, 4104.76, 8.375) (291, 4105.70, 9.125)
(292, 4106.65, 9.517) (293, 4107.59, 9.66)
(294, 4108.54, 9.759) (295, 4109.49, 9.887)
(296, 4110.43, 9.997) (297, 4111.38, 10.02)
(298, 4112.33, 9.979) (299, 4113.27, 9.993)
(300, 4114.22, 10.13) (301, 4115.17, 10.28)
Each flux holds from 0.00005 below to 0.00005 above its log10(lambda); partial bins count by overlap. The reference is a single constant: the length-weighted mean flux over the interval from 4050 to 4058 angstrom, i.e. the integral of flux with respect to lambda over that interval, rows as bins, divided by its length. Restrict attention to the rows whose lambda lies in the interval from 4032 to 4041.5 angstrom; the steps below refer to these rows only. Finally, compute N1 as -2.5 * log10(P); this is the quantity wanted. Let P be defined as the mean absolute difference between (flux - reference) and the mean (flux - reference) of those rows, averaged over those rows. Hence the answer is 1.7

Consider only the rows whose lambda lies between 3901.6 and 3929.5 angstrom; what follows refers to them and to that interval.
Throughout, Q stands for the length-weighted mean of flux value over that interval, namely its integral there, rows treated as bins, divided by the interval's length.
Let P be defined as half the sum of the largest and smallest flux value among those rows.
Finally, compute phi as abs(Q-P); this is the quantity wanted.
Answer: 0.53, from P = 9.2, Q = 9.8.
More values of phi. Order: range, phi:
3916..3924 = 0.05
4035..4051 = 0.01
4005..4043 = 0.01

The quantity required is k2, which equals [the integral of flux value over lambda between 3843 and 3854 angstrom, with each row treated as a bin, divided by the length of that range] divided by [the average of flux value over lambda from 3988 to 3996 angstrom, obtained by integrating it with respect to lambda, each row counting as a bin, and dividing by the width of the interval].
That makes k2 0.97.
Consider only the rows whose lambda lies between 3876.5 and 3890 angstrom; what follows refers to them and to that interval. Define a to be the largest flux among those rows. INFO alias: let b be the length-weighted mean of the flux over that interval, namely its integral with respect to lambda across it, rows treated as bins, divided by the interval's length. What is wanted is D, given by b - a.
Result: -1.5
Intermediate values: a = 10.03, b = 8.6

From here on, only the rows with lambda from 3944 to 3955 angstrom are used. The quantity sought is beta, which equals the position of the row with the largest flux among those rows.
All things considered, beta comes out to 3954.46 angstrom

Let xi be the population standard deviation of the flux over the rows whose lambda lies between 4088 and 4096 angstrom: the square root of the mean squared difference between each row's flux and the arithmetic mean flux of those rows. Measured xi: 0.27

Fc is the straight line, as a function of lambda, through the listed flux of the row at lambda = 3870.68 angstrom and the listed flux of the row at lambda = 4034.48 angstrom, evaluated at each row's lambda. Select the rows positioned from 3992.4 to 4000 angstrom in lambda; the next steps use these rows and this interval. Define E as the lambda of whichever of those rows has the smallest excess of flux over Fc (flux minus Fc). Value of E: 3997.49 angstrom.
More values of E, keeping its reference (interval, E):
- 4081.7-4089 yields 4084.96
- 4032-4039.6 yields 4034.48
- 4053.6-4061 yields 4056.84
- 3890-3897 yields 3890.34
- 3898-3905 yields 3904.70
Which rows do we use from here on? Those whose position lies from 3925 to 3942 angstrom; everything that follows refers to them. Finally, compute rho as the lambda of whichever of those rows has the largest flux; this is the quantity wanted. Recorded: 3925.43 angstrom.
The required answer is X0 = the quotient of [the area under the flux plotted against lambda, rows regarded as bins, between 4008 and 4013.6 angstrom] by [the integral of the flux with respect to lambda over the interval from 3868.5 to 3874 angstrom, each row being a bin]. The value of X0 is 1.08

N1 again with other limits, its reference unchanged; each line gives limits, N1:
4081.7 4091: 2.9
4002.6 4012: 1.5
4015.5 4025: 2.2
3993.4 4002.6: 2.0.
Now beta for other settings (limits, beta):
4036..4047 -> 4038.20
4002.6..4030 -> 4008.55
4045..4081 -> 4049.37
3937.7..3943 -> 3942.64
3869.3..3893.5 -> 3875.14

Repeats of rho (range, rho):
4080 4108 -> 4081.20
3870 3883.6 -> 3875.14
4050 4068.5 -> 4050.30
